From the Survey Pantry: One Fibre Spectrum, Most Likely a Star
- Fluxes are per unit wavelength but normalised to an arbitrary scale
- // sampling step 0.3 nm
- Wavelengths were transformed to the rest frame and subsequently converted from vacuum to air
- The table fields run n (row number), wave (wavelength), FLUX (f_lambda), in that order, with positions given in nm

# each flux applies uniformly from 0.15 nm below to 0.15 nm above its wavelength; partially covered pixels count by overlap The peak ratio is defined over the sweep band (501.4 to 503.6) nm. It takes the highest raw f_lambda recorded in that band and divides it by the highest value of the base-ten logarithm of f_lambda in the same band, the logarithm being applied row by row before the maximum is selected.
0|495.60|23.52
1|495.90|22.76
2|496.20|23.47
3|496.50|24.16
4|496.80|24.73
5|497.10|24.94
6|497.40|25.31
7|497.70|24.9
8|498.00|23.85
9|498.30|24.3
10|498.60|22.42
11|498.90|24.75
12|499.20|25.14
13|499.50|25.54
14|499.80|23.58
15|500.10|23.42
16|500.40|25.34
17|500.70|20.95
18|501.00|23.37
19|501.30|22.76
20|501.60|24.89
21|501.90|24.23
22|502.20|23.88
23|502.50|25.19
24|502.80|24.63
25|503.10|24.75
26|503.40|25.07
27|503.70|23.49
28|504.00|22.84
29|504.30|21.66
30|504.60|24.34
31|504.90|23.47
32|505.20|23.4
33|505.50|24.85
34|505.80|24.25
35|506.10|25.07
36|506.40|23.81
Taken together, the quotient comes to 17.98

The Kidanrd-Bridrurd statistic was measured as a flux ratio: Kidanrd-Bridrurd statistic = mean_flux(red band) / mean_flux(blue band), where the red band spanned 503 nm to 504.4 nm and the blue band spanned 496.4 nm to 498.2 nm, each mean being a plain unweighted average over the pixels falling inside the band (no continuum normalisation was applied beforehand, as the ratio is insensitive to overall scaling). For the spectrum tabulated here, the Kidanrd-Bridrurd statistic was 0.96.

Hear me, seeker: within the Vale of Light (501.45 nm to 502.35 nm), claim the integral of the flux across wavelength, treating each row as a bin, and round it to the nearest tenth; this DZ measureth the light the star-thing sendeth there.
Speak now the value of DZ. 21.9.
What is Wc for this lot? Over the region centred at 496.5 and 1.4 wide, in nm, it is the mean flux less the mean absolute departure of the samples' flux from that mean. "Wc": 23.3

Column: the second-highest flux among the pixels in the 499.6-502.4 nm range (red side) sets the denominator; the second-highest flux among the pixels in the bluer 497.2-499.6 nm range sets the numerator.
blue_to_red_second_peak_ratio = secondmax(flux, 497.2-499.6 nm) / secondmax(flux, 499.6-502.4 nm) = 1.02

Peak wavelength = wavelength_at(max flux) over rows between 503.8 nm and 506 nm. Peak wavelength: 505.50 nm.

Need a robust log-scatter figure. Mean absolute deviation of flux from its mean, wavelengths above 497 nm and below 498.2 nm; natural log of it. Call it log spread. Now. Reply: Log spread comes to -0.80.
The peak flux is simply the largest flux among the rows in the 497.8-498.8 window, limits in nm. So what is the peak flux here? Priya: 24.3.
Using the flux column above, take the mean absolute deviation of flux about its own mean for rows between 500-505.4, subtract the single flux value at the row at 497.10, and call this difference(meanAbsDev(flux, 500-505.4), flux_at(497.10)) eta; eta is -24.0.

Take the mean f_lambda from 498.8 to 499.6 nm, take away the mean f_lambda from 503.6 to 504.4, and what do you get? 2.5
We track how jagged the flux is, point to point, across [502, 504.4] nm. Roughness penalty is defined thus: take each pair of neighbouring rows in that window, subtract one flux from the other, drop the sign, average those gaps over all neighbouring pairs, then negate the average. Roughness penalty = -0.82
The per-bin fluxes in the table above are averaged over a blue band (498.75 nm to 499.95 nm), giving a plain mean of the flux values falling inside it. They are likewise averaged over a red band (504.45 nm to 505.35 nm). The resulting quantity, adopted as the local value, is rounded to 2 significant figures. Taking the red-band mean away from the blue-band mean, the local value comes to 1.0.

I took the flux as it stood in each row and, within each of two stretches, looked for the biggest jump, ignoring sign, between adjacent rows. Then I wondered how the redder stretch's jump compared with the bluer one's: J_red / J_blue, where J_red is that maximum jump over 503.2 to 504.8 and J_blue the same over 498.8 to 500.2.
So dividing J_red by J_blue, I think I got 1.4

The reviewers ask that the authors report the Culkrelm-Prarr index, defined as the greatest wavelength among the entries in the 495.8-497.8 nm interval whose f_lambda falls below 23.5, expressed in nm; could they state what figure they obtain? 496.20 nm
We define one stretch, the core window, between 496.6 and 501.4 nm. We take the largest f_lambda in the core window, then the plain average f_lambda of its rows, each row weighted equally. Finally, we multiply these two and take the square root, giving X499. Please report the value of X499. 24.8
